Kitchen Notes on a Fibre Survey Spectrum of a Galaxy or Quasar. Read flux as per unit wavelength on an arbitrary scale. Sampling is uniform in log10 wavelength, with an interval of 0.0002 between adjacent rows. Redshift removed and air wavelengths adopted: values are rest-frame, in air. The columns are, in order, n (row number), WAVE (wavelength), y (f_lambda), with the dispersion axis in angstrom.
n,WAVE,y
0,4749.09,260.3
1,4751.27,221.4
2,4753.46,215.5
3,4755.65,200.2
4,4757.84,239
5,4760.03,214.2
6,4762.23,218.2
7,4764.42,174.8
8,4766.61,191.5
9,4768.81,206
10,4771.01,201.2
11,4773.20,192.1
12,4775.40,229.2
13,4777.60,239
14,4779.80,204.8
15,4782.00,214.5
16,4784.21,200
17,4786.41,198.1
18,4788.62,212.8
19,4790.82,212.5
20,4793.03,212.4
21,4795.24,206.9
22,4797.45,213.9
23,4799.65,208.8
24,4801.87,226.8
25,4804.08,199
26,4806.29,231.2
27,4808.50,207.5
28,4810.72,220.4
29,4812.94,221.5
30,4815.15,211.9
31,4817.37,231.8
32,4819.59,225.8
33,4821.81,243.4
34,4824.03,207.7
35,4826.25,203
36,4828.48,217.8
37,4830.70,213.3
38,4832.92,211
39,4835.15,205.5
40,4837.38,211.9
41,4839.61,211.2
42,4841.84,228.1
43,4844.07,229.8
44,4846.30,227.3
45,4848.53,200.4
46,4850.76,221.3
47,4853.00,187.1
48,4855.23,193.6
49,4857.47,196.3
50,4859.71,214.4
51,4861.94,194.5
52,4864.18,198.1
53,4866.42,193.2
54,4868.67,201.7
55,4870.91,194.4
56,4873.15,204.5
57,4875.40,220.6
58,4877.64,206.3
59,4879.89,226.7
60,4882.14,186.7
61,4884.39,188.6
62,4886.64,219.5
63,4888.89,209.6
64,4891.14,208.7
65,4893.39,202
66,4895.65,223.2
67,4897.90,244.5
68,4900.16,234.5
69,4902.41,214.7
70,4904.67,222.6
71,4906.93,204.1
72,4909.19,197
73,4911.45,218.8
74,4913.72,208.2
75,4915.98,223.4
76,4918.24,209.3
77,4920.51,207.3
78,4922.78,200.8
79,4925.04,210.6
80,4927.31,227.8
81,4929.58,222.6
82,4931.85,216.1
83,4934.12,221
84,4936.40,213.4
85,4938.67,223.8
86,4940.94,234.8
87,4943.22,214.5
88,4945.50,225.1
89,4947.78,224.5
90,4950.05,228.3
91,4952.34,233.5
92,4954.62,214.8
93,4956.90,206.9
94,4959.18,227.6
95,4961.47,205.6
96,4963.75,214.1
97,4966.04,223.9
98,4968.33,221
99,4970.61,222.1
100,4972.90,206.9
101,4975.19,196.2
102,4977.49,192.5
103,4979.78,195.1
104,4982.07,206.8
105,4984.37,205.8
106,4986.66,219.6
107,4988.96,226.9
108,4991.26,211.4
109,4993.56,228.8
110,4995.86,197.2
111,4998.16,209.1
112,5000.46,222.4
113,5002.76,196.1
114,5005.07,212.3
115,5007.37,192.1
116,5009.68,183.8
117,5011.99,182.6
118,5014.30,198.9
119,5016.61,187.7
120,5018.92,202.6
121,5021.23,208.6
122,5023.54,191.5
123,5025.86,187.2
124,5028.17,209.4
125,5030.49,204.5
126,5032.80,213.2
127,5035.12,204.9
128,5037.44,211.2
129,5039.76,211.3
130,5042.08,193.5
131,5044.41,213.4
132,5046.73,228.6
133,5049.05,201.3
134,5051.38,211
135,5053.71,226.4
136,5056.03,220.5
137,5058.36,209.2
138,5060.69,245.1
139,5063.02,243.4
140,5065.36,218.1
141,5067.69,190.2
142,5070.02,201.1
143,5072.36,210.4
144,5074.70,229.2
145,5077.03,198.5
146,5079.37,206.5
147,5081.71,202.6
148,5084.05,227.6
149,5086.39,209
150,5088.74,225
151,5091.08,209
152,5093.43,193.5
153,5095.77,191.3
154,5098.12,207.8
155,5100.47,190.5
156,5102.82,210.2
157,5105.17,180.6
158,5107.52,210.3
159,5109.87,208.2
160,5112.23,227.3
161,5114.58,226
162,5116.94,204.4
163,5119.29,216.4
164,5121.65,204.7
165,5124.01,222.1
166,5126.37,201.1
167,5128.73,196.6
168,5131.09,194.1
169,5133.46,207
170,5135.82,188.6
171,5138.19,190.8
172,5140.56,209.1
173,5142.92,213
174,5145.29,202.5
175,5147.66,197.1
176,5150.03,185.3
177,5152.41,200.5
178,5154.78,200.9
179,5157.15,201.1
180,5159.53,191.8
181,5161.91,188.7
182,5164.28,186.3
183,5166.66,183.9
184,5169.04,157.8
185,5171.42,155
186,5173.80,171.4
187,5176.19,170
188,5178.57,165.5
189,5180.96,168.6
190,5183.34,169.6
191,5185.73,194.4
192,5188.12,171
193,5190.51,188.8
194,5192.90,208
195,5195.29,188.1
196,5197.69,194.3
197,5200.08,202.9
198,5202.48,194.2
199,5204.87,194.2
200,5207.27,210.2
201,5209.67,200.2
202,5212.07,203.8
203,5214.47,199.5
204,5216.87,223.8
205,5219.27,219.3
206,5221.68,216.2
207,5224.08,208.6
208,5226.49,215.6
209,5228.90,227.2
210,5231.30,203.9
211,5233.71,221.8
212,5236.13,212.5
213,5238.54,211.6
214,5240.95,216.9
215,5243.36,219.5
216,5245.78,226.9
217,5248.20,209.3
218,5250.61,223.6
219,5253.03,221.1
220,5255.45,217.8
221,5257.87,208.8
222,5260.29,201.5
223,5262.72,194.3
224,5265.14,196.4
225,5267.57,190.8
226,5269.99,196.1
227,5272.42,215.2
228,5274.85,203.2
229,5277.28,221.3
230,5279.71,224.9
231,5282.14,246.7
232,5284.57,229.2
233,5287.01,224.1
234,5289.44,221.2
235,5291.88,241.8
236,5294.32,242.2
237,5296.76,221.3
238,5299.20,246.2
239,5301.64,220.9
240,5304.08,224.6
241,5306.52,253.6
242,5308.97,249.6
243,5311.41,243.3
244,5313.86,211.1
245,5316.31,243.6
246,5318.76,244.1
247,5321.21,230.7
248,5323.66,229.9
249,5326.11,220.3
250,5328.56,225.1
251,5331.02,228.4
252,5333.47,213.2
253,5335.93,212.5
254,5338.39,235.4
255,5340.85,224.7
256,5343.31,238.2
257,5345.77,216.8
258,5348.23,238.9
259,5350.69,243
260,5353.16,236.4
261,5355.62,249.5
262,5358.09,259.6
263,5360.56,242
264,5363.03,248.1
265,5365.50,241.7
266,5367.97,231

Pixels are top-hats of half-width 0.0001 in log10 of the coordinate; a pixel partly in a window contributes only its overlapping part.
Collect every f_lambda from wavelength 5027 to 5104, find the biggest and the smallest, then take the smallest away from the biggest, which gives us 55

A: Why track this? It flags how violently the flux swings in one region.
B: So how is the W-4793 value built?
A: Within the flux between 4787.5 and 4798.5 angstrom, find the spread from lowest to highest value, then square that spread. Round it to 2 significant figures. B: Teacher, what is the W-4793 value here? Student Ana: 49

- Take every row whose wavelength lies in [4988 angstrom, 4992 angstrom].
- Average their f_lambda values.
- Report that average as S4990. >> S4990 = 219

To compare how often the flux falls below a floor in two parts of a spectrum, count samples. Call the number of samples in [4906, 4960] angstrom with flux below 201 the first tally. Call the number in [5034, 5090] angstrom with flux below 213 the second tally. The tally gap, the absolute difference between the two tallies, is 12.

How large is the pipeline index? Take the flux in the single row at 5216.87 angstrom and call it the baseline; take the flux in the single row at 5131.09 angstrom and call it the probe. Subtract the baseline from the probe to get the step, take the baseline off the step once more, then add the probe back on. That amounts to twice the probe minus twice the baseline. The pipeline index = -59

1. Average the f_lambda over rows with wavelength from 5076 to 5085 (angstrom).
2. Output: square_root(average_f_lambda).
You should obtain 14.4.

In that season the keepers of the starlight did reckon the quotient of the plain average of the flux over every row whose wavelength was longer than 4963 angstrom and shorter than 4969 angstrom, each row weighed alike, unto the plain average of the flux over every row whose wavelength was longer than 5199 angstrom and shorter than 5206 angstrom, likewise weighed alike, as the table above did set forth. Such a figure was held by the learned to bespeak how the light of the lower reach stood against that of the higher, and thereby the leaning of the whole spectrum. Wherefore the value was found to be 1.11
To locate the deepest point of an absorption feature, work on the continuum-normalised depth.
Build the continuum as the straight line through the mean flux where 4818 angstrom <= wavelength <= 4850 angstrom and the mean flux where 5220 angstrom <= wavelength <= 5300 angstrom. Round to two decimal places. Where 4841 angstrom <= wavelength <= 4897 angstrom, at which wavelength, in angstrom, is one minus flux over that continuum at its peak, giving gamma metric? 4882.14 angstrom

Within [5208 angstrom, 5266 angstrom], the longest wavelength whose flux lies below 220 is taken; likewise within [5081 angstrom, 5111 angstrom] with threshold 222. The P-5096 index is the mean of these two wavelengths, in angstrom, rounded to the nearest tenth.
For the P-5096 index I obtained 5187.5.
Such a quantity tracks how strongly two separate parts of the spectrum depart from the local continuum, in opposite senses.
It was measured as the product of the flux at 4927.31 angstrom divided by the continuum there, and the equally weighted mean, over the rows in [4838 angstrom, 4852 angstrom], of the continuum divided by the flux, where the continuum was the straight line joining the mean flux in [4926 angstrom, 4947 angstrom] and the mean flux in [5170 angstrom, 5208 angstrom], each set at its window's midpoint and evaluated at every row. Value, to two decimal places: 1.10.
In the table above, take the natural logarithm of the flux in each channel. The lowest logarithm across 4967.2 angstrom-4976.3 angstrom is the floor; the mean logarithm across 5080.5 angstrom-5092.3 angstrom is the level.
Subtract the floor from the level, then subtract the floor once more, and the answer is -5.19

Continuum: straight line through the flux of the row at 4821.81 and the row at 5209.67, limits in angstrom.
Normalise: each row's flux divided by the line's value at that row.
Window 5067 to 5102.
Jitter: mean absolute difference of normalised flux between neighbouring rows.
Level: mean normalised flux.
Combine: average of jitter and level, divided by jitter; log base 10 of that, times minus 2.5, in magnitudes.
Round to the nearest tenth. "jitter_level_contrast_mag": -2.2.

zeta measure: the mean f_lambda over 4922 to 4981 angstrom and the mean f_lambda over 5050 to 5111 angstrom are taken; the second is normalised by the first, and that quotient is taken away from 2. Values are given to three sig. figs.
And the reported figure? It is 1.03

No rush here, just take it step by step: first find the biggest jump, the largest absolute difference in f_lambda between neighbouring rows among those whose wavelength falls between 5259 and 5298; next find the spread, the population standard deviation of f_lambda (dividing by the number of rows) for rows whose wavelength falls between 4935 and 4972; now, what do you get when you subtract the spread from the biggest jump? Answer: 13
